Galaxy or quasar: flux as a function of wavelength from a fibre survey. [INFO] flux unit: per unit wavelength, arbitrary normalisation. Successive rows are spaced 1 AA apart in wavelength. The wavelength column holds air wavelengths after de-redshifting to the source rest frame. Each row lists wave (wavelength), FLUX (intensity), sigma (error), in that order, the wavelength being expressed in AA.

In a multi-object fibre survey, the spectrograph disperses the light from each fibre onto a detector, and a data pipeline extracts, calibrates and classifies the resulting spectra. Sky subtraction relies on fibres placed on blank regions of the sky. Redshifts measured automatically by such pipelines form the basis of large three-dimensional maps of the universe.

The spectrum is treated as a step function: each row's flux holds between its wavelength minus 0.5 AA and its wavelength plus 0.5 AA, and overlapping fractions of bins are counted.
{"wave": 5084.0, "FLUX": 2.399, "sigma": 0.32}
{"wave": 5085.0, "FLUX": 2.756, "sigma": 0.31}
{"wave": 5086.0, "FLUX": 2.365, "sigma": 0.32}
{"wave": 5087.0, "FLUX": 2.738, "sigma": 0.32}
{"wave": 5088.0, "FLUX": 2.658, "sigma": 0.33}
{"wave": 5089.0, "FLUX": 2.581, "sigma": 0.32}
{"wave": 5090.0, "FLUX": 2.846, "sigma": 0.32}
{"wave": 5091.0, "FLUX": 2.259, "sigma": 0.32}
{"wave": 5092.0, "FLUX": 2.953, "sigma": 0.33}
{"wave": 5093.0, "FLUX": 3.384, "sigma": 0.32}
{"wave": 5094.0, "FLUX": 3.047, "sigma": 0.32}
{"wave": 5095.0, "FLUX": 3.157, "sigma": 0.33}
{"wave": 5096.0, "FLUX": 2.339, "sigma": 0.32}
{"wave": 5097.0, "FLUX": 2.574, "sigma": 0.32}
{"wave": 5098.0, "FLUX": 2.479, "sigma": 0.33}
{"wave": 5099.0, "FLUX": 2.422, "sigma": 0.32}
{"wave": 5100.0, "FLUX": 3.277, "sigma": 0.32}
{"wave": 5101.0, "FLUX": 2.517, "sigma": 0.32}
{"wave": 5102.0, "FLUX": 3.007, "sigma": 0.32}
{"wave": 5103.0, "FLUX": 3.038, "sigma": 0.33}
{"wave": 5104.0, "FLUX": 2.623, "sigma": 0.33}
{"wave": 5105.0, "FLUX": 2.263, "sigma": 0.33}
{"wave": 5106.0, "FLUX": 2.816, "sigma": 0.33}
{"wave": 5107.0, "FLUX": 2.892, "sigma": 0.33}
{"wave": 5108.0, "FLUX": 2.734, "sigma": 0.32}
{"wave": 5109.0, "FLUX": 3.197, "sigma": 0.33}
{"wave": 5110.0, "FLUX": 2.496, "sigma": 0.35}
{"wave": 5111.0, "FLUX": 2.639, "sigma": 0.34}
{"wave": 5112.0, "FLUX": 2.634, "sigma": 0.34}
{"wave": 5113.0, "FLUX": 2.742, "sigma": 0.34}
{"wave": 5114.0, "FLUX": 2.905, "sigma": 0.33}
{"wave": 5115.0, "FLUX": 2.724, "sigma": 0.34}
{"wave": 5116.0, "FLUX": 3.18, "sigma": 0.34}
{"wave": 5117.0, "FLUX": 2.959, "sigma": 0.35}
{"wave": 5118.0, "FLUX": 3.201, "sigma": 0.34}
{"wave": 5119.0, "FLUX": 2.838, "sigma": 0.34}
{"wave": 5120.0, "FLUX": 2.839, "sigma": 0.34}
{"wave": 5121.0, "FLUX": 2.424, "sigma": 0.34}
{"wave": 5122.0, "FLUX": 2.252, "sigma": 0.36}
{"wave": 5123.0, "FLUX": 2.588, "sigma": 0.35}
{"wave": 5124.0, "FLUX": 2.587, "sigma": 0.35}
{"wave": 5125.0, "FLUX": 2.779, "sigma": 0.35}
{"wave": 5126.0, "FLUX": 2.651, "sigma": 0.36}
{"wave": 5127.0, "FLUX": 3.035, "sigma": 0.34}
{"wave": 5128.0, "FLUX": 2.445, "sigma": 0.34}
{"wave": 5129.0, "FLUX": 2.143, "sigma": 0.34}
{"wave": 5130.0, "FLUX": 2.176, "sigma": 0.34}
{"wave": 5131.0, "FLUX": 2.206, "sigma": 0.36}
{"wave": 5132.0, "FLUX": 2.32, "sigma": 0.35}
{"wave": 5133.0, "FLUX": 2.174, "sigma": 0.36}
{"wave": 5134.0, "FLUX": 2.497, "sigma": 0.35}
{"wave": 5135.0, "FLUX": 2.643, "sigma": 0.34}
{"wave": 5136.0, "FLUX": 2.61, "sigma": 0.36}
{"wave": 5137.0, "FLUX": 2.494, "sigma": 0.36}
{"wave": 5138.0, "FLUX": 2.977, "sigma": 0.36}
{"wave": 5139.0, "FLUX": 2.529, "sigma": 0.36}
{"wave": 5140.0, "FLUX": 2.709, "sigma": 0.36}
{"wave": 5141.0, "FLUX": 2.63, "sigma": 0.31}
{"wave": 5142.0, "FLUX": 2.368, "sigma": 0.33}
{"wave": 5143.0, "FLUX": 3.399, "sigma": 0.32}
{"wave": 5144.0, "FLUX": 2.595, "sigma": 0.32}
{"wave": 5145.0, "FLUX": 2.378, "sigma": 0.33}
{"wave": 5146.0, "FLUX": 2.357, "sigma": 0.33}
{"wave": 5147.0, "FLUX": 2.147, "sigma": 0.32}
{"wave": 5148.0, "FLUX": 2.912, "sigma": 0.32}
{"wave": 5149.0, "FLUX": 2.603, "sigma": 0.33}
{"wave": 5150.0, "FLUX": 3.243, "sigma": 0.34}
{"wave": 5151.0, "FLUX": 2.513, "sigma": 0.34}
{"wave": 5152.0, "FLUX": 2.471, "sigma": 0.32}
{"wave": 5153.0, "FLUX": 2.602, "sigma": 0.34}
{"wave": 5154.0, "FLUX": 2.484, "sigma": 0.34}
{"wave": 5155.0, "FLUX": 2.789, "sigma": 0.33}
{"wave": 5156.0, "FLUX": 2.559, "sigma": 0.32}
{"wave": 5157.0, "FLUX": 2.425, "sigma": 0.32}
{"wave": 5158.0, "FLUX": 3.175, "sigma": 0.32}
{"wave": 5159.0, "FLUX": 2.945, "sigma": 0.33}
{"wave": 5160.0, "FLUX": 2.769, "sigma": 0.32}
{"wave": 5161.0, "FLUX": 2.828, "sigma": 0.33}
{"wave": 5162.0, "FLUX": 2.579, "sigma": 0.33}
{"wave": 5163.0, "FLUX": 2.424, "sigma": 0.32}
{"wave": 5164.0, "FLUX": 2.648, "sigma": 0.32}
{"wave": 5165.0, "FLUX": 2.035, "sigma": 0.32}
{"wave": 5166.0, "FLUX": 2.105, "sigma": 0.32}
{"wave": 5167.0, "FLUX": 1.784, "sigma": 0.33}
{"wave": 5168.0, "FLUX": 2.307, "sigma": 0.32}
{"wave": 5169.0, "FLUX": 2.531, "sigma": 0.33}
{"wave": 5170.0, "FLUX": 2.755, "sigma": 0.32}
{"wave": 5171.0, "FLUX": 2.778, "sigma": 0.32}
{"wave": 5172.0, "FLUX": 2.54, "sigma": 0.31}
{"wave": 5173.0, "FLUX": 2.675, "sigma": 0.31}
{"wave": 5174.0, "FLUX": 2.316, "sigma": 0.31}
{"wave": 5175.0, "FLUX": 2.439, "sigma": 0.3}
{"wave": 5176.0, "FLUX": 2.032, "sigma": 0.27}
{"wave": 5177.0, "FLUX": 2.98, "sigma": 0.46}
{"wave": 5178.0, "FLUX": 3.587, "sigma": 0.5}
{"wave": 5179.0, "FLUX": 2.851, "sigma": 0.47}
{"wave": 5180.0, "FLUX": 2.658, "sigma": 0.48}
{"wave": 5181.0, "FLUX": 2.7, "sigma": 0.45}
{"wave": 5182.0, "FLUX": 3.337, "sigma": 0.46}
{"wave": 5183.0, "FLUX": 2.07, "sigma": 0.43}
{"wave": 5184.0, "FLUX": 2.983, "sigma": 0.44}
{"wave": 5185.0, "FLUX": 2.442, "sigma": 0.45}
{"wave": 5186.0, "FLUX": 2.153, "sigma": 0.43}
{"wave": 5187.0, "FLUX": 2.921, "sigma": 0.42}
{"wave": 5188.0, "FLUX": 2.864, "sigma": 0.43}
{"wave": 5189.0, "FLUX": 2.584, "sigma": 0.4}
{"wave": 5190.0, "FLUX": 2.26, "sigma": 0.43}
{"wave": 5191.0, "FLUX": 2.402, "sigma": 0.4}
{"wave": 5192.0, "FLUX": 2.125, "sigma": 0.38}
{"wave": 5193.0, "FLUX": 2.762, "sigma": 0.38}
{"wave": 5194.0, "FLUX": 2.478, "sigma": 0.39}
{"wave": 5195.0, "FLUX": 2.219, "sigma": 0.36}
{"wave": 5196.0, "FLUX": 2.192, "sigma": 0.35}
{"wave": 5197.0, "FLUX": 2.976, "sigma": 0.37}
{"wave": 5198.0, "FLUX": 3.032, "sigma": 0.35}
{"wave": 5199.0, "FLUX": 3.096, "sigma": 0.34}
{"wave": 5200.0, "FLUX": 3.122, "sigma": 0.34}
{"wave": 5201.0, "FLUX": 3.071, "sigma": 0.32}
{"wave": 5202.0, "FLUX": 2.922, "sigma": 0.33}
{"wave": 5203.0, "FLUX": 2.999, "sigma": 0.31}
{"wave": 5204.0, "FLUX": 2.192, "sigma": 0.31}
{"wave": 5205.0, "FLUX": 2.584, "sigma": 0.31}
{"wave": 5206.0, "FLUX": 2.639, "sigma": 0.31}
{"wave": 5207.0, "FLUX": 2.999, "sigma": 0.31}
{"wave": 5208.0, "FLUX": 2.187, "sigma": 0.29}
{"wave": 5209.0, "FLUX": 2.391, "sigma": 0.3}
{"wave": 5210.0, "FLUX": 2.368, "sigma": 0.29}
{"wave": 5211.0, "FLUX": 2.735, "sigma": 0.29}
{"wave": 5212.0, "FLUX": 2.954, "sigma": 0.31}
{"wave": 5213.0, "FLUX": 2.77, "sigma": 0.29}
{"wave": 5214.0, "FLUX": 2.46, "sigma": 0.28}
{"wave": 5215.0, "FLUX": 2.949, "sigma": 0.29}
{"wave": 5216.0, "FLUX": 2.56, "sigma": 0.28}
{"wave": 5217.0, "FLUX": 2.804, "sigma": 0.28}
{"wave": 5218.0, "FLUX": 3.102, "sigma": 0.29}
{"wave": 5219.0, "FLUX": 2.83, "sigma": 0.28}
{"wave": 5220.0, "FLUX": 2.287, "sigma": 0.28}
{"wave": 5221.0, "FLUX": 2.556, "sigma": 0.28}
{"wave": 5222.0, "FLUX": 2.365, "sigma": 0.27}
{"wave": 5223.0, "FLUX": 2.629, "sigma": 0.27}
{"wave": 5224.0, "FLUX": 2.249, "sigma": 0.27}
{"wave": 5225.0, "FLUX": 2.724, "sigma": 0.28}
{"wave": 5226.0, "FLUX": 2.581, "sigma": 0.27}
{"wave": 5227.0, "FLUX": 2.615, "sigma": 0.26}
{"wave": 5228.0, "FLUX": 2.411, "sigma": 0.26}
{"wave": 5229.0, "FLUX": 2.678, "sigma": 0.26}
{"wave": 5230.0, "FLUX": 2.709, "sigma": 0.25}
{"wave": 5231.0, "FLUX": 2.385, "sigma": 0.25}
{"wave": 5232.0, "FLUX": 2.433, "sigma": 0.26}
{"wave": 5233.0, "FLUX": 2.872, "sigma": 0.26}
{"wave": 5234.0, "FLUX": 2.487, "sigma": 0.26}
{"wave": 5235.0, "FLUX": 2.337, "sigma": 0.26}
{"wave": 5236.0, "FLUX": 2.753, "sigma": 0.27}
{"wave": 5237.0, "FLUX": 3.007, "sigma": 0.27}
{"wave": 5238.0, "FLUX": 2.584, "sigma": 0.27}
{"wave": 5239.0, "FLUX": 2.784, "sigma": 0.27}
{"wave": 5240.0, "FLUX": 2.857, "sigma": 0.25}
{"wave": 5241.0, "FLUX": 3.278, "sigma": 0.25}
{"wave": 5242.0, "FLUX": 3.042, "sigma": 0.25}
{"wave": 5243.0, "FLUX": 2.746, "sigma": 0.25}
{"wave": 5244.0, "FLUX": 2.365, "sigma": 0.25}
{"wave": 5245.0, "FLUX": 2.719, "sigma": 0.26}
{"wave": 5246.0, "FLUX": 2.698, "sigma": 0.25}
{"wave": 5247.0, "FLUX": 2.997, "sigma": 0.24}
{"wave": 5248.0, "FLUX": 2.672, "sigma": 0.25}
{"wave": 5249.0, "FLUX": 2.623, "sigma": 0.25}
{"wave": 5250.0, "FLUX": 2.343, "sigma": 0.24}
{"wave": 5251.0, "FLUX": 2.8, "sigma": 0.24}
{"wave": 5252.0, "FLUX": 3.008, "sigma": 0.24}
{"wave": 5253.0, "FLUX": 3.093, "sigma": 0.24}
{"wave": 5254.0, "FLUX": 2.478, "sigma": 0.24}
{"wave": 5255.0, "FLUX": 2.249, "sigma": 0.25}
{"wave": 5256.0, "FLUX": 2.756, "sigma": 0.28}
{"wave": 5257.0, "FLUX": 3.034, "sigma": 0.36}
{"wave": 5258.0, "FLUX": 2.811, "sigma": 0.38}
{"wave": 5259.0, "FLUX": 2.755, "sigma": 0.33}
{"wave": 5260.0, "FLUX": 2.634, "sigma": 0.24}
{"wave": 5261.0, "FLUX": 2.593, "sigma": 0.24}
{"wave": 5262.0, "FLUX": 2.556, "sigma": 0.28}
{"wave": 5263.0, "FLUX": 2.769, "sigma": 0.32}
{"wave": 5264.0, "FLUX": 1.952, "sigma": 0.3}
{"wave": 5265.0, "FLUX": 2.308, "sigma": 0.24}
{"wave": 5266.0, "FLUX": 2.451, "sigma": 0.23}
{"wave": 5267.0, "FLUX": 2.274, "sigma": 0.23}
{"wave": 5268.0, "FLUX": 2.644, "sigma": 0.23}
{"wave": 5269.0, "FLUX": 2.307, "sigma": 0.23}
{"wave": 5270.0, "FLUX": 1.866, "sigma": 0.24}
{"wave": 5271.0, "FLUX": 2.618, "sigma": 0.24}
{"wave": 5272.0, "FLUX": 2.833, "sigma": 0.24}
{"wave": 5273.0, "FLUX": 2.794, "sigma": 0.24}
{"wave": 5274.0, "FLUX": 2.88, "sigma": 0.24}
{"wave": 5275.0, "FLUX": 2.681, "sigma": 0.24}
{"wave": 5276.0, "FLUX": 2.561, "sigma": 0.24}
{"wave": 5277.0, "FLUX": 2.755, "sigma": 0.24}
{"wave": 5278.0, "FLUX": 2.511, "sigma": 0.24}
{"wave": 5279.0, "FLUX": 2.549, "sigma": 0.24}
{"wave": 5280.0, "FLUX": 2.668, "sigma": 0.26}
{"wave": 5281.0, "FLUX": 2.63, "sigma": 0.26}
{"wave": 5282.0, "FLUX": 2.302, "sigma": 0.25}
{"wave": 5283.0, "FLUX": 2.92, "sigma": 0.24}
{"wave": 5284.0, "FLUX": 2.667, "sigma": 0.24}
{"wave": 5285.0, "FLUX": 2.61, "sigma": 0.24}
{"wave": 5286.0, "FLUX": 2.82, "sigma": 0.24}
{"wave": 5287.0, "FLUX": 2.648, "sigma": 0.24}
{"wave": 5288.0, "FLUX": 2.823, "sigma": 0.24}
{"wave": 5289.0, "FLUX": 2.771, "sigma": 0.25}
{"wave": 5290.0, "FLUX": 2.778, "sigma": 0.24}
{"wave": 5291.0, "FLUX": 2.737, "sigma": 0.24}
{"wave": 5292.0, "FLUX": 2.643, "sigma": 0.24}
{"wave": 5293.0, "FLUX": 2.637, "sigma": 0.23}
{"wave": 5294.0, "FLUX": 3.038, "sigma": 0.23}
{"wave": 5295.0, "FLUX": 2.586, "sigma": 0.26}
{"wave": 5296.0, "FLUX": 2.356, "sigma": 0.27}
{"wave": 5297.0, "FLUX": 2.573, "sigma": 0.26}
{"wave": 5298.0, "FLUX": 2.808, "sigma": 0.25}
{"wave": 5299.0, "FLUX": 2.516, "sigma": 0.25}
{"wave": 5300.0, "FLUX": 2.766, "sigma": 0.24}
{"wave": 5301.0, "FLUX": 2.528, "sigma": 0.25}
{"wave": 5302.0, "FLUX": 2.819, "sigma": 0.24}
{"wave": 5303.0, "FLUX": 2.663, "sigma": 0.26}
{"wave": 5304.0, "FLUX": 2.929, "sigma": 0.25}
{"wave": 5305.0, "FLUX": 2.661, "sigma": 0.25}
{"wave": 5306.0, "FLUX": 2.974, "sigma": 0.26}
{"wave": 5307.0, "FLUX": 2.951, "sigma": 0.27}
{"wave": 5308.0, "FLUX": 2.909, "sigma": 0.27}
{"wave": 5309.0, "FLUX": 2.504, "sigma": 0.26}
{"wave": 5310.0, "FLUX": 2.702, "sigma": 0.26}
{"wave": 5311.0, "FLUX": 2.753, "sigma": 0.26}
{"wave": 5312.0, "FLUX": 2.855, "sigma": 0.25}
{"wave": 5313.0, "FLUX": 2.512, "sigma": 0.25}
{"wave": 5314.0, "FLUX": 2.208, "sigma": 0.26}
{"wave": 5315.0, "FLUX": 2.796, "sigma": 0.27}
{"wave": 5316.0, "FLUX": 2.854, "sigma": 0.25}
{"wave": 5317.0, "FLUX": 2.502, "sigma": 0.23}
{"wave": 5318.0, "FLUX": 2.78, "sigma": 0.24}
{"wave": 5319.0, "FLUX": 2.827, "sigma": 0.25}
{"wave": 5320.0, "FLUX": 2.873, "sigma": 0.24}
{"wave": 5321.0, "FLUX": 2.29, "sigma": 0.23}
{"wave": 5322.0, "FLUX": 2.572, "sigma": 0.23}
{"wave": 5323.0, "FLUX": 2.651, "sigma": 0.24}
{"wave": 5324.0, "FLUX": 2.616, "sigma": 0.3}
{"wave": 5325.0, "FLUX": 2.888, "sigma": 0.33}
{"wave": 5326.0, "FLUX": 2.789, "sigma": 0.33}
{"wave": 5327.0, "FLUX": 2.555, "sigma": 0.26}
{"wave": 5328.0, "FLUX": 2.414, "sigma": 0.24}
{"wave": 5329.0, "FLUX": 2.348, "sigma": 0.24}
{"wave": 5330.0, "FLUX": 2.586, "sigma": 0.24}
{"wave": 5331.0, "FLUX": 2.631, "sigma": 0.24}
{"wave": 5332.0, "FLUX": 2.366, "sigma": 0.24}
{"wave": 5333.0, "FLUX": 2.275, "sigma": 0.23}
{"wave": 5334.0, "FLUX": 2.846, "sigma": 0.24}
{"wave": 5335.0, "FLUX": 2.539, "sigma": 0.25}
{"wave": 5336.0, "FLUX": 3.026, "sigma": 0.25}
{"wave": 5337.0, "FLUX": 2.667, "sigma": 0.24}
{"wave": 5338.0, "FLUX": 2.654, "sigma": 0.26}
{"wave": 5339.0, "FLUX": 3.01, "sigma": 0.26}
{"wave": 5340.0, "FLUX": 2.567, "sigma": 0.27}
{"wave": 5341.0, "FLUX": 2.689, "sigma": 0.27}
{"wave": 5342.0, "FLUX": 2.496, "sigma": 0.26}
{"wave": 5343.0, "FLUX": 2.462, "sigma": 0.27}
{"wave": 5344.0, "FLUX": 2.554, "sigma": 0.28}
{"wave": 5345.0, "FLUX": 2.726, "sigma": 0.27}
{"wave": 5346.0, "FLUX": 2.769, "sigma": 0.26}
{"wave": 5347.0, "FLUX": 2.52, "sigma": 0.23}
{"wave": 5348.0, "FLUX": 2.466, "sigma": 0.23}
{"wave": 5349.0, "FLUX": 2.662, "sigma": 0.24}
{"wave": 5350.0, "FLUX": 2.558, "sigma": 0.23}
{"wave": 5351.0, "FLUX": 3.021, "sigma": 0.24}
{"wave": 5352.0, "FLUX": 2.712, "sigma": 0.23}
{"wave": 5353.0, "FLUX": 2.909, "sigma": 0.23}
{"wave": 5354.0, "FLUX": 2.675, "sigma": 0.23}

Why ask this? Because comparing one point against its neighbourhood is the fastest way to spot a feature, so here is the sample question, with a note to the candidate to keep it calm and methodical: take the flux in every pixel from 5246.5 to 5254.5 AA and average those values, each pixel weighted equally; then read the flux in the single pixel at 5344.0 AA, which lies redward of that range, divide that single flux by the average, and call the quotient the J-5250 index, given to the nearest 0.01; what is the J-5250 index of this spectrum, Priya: 0.93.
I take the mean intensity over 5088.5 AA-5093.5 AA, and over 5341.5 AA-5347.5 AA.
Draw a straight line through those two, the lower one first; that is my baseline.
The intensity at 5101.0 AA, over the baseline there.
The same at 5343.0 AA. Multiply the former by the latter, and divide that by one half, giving 1.71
